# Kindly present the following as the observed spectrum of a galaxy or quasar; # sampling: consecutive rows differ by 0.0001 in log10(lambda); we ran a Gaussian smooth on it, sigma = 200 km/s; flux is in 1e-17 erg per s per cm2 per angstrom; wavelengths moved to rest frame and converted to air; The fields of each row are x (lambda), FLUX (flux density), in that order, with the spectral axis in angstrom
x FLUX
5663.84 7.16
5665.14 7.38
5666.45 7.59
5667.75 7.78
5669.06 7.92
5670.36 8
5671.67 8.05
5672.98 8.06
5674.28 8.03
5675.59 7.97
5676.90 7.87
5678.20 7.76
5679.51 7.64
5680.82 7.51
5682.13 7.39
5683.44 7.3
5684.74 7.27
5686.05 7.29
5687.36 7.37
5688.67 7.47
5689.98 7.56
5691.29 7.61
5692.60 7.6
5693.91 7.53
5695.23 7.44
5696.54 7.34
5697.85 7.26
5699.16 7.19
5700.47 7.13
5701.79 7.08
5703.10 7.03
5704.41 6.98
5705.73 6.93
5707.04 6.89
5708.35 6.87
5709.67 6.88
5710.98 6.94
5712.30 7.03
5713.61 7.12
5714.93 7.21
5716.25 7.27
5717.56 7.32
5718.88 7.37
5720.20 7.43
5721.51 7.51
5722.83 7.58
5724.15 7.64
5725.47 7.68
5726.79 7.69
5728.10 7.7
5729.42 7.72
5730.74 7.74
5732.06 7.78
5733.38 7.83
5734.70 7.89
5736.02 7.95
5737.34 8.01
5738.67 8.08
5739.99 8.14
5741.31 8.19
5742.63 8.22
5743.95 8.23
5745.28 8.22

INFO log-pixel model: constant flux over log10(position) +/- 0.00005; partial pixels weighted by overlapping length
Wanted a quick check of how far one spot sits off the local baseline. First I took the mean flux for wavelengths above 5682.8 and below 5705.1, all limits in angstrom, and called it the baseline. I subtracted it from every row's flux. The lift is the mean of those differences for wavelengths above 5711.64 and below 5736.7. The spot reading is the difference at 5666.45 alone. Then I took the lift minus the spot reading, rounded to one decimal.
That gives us 0.0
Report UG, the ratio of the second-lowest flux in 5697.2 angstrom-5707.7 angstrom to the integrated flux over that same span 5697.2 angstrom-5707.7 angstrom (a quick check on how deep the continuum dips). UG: 0.0934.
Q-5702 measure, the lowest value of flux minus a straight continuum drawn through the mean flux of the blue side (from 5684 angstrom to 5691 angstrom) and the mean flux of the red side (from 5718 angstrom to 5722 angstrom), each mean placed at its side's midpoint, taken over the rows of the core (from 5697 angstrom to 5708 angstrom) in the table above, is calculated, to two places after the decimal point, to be -0.53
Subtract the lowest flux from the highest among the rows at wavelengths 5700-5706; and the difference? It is 0.20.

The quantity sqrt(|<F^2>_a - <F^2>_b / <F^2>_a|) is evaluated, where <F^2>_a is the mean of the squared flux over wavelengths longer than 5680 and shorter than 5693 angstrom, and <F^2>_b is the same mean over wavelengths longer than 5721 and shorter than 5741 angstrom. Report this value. 7.36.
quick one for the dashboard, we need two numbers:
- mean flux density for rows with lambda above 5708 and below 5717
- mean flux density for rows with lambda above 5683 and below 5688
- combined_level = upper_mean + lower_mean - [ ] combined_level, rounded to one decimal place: 14.4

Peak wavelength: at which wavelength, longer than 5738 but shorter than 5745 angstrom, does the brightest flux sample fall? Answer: 5743.95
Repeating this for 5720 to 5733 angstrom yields 5732.06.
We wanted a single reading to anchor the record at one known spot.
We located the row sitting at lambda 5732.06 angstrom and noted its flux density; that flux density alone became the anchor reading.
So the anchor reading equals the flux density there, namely 7.78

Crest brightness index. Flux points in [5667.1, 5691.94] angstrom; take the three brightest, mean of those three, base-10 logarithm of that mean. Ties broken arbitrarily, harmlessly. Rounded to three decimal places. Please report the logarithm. 0.906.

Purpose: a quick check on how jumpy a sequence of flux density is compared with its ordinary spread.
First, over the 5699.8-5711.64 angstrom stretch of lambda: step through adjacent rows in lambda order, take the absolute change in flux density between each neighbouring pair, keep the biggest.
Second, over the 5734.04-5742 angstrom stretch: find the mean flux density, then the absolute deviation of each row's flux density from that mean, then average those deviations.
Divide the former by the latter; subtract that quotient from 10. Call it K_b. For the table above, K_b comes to 9.4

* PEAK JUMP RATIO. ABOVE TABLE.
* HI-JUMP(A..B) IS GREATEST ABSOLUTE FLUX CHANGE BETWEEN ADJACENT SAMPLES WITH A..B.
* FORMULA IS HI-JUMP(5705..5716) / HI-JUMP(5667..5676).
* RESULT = 0.64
